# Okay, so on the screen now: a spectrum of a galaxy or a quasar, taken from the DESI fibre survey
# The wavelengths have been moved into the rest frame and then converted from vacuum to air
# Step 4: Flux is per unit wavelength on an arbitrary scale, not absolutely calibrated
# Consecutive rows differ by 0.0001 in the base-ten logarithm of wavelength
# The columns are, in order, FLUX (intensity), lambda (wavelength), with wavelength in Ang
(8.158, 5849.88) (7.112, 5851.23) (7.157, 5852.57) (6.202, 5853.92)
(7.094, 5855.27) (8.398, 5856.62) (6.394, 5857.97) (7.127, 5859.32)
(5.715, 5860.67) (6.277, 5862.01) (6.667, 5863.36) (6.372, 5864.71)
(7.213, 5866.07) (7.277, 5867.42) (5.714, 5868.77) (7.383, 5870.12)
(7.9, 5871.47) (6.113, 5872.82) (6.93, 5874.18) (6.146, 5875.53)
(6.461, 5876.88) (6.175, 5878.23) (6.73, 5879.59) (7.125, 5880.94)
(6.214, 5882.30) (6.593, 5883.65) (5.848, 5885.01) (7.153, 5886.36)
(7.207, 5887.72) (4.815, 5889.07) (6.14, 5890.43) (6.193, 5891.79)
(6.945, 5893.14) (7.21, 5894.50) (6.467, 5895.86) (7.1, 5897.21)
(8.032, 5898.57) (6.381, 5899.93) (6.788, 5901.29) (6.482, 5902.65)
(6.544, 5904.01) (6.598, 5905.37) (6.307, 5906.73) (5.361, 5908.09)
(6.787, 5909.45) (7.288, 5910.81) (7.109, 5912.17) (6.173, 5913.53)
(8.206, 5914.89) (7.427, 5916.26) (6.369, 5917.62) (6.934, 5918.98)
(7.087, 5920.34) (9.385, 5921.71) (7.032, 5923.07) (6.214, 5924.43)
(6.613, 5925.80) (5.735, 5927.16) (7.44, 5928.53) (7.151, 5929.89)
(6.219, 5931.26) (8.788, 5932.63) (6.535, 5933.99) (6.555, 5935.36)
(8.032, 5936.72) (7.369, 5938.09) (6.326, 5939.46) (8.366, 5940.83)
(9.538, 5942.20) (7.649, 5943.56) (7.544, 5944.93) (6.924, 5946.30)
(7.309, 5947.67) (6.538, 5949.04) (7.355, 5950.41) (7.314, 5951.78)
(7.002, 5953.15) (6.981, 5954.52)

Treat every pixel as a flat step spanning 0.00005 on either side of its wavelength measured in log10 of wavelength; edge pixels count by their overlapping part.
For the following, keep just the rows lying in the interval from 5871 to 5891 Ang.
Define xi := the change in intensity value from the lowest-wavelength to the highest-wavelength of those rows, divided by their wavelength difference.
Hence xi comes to -0.093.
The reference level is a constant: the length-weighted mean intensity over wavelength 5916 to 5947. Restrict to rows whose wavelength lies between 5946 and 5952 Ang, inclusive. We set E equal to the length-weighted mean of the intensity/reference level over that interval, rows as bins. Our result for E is 0.97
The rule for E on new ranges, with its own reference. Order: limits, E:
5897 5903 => 0.96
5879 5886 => 0.90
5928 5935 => 0.99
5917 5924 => 1.01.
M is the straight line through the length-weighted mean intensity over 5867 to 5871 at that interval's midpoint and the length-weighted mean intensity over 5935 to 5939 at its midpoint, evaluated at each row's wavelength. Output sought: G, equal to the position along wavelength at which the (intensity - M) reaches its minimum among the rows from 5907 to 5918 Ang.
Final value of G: 5908.09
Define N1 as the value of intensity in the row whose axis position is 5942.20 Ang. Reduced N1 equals 9.538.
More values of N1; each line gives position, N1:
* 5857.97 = 6.394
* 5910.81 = 7.288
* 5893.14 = 6.945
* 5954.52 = 6.981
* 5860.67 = 5.715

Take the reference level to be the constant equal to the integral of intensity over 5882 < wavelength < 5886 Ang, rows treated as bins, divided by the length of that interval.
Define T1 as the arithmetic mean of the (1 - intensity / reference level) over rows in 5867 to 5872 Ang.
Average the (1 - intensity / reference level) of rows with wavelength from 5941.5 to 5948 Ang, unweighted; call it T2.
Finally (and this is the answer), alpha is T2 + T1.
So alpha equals -0.36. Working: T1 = -0.122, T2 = -0.237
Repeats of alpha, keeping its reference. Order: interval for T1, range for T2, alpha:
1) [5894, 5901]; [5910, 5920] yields -0.24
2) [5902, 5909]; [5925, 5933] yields -0.10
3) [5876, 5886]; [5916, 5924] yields -0.19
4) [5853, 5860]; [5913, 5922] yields -0.29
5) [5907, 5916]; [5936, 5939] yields -0.30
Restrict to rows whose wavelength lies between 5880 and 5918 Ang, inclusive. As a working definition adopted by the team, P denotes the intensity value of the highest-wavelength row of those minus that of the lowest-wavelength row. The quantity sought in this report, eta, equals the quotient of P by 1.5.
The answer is -0.5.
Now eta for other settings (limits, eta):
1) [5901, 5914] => -0.4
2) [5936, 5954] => -0.7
